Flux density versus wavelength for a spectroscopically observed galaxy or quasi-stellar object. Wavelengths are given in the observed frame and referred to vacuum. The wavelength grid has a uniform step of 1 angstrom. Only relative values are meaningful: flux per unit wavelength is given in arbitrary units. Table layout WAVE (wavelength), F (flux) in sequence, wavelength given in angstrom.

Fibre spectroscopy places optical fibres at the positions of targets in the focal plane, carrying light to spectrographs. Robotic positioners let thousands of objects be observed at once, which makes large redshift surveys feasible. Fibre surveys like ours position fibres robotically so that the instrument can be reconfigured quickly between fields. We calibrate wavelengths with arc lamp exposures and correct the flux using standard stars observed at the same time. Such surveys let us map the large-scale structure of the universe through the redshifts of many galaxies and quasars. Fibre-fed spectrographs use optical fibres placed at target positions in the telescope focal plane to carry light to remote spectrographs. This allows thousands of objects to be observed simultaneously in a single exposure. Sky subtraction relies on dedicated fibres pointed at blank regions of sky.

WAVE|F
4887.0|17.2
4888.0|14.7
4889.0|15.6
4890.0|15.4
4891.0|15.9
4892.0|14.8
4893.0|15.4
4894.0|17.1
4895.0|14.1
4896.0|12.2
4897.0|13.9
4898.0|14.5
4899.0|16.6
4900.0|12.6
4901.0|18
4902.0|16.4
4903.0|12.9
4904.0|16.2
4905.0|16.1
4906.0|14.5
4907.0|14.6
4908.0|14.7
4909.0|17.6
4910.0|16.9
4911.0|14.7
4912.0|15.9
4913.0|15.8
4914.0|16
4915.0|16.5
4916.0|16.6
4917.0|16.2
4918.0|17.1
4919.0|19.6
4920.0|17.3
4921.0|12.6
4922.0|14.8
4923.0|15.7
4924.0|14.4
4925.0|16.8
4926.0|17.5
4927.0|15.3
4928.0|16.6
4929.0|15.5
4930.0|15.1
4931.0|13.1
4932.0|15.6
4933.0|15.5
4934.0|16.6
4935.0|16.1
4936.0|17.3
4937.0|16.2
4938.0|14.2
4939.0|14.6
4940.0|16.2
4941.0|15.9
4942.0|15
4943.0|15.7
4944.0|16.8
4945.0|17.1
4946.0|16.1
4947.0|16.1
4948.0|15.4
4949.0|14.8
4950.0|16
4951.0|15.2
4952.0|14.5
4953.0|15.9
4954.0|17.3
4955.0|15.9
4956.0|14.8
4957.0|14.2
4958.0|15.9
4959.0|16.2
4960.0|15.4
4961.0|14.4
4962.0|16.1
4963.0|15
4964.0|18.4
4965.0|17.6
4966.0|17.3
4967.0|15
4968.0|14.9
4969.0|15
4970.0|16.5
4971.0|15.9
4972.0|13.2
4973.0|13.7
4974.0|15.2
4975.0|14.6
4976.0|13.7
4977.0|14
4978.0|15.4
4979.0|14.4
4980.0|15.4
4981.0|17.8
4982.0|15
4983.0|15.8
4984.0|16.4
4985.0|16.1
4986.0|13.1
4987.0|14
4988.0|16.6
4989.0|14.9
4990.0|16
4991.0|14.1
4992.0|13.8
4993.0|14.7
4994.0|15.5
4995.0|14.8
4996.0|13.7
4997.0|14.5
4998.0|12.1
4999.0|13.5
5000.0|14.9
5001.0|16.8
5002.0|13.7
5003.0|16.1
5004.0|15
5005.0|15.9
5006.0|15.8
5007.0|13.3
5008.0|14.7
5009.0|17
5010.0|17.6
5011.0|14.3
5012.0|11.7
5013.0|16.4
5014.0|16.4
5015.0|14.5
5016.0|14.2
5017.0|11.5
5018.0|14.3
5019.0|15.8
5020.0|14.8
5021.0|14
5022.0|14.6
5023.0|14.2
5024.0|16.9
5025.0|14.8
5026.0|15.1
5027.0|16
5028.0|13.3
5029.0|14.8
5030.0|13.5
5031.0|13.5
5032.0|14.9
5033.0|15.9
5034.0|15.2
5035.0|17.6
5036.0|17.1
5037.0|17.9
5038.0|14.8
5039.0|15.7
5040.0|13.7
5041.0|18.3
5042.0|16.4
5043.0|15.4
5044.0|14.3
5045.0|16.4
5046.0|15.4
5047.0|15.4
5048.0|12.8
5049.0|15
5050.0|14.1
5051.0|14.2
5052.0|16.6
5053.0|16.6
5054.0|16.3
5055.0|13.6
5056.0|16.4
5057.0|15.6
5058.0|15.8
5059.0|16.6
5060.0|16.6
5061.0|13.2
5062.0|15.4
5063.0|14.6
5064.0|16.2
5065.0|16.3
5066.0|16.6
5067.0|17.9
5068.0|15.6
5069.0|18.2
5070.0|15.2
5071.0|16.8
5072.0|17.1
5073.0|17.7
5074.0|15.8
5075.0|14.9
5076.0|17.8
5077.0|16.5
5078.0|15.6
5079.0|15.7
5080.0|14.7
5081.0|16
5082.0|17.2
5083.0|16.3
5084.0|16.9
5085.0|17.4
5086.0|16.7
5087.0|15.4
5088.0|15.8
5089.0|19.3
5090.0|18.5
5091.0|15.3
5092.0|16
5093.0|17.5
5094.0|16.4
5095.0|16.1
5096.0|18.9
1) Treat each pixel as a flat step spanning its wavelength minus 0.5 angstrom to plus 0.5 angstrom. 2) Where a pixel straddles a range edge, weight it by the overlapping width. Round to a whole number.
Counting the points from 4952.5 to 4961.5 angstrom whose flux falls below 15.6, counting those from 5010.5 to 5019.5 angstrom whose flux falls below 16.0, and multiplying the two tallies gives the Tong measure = 28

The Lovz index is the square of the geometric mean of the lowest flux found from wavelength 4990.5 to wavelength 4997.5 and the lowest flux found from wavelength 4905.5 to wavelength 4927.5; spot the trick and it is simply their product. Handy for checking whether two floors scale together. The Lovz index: 173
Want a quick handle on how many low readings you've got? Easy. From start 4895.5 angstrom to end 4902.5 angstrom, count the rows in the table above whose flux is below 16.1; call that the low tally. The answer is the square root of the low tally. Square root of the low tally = 2.0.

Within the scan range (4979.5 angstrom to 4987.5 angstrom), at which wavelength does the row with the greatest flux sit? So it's 4981.0 angstrom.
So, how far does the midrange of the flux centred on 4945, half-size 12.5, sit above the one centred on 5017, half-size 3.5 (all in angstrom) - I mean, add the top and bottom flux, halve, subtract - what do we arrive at 1.8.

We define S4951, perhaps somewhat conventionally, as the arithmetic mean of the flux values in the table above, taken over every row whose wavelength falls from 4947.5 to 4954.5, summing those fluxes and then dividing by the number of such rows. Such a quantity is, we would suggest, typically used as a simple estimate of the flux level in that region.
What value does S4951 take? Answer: 15.6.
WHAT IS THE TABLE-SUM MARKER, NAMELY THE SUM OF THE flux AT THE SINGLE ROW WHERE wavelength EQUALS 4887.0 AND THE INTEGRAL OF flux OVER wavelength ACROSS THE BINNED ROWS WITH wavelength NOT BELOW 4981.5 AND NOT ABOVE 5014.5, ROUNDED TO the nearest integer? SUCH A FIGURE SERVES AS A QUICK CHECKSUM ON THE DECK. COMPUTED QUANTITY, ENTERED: 511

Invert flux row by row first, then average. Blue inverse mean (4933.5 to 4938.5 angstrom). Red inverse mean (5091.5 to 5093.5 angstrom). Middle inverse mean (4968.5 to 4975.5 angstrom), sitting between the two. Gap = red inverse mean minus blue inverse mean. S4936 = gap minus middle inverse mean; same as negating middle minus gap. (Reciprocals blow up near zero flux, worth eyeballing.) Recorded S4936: -0.070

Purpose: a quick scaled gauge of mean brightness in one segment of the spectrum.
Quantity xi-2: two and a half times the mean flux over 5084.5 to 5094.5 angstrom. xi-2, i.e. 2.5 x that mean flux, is 42.1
